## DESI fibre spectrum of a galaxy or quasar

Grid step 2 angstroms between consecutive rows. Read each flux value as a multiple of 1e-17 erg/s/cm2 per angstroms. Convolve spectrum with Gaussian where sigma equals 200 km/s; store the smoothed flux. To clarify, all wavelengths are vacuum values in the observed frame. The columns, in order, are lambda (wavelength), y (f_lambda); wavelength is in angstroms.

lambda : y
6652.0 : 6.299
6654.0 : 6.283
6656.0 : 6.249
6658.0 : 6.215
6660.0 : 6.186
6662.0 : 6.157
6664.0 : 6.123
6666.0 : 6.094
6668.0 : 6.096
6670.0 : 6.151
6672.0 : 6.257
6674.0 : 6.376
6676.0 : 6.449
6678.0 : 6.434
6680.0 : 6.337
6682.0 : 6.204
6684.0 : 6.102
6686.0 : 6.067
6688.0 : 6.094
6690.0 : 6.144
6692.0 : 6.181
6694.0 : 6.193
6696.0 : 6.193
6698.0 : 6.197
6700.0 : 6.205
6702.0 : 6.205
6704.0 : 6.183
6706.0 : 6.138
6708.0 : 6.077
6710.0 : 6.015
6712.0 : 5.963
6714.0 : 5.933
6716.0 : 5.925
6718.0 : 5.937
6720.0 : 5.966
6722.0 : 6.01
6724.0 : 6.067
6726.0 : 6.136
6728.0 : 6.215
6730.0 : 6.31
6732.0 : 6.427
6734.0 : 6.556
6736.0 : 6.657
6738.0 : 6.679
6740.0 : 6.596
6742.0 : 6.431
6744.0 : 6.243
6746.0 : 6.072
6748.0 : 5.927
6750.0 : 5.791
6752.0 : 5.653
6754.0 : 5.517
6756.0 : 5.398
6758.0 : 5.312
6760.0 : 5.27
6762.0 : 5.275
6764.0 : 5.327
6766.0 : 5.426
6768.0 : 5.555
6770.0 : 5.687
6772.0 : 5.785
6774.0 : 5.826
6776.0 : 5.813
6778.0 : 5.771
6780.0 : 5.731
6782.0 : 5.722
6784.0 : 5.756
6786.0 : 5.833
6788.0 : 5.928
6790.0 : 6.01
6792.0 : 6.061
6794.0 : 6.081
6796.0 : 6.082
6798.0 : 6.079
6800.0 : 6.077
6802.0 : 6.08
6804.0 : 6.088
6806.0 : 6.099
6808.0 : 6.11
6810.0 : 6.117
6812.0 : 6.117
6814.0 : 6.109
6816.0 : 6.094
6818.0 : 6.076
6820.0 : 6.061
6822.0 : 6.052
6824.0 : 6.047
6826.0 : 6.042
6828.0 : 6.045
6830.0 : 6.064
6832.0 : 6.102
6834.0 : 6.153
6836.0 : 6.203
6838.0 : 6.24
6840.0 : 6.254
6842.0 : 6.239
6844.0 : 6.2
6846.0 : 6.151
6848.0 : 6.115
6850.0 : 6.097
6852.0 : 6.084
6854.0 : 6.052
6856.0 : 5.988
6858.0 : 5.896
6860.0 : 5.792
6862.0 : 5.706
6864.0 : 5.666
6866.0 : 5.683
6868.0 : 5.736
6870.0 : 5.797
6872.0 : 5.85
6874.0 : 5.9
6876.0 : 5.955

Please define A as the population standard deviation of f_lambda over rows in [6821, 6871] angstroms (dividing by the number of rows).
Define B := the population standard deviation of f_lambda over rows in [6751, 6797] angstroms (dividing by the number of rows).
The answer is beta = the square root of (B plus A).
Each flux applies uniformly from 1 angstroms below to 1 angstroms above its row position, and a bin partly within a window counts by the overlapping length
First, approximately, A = 0.18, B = 0.26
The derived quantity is 0.66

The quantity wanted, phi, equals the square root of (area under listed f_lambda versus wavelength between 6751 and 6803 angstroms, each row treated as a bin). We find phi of 17.3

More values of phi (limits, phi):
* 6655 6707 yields 18.0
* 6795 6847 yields 17.8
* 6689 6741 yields 18.0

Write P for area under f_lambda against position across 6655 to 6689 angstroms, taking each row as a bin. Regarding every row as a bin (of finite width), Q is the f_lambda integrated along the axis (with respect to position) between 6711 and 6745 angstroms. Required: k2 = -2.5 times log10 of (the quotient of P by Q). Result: 0.00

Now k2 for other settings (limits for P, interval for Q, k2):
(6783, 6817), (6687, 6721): 0.01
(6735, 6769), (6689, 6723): 0.05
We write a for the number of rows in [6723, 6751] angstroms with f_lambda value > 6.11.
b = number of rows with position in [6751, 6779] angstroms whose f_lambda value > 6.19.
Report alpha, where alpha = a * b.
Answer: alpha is 0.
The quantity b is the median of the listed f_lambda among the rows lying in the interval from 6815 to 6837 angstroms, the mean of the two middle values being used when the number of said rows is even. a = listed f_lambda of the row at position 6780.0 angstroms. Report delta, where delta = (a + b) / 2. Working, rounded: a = 5.731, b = 6.06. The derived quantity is 5.90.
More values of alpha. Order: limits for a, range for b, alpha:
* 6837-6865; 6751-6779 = 0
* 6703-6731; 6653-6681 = 40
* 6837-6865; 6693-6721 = 30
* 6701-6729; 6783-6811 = 0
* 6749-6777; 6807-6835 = 0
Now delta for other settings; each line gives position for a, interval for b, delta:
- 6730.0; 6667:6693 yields 6.25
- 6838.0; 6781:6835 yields 6.16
